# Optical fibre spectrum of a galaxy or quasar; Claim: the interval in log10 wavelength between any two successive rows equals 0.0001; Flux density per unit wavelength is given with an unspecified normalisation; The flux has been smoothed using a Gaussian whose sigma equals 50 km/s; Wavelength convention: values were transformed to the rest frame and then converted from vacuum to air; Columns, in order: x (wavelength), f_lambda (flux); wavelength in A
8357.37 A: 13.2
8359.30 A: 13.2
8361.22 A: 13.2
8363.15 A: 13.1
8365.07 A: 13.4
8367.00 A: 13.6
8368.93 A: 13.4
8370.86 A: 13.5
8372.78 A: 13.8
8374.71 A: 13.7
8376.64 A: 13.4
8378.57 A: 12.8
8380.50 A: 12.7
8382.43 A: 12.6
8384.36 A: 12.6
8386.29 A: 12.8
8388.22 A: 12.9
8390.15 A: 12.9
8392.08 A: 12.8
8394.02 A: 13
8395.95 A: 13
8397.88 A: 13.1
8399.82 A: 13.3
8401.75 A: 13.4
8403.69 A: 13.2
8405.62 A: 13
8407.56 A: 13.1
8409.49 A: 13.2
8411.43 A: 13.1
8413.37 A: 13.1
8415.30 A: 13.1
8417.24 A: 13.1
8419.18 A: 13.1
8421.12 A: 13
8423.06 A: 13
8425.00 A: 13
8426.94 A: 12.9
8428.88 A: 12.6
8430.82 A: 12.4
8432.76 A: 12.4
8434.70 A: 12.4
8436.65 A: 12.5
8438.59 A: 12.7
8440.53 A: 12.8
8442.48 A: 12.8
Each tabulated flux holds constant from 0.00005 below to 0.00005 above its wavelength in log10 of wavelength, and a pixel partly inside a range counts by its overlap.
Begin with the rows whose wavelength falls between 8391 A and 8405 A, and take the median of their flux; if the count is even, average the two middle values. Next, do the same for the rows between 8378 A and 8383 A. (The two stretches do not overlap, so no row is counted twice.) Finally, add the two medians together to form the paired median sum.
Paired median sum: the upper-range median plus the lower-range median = 25.8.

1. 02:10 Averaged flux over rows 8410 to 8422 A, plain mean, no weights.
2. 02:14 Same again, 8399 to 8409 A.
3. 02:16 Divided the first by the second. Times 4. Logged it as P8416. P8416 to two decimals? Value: 3.96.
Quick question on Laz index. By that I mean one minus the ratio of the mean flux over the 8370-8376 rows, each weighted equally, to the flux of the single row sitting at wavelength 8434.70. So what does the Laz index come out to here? -0.102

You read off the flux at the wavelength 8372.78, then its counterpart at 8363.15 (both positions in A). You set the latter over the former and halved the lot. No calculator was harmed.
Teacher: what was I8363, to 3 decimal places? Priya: 0.475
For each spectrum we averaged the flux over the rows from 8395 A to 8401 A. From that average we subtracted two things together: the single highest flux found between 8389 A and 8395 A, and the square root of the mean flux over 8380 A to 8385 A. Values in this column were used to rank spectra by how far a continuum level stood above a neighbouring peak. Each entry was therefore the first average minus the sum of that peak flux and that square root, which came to -3.4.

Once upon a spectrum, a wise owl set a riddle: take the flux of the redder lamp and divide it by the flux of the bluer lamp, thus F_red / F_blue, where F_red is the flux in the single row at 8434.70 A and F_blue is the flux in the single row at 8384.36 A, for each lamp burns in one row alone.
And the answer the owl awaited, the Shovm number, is 0.984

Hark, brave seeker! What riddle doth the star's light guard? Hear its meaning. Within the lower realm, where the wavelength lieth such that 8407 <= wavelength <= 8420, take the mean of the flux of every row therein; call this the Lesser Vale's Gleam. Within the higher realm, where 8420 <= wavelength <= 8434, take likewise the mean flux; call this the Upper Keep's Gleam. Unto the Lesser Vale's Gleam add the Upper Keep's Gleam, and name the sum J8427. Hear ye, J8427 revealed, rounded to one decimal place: 25.9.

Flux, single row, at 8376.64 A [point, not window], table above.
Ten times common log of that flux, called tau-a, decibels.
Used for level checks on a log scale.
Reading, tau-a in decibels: 11.3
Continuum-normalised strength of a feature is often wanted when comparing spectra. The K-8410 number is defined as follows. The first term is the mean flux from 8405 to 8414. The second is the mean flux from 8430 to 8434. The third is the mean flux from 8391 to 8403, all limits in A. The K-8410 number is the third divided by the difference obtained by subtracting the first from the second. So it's -19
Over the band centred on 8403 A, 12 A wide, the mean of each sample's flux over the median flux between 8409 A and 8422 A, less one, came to 0.006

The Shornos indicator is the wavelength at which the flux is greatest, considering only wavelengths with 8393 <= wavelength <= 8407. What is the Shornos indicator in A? 8401.75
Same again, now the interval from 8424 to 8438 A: 8425.00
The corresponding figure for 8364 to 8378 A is 8372.78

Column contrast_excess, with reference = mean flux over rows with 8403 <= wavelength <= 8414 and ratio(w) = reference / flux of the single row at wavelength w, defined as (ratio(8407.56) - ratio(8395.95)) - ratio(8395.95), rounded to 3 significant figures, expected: -1.02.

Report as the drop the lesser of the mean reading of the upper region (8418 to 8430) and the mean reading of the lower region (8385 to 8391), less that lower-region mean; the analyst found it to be 0.00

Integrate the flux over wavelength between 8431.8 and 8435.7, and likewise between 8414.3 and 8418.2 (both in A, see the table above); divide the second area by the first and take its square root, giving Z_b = 1.03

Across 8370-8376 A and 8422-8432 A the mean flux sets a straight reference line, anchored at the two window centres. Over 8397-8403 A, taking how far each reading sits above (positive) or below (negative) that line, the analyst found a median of 0.1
